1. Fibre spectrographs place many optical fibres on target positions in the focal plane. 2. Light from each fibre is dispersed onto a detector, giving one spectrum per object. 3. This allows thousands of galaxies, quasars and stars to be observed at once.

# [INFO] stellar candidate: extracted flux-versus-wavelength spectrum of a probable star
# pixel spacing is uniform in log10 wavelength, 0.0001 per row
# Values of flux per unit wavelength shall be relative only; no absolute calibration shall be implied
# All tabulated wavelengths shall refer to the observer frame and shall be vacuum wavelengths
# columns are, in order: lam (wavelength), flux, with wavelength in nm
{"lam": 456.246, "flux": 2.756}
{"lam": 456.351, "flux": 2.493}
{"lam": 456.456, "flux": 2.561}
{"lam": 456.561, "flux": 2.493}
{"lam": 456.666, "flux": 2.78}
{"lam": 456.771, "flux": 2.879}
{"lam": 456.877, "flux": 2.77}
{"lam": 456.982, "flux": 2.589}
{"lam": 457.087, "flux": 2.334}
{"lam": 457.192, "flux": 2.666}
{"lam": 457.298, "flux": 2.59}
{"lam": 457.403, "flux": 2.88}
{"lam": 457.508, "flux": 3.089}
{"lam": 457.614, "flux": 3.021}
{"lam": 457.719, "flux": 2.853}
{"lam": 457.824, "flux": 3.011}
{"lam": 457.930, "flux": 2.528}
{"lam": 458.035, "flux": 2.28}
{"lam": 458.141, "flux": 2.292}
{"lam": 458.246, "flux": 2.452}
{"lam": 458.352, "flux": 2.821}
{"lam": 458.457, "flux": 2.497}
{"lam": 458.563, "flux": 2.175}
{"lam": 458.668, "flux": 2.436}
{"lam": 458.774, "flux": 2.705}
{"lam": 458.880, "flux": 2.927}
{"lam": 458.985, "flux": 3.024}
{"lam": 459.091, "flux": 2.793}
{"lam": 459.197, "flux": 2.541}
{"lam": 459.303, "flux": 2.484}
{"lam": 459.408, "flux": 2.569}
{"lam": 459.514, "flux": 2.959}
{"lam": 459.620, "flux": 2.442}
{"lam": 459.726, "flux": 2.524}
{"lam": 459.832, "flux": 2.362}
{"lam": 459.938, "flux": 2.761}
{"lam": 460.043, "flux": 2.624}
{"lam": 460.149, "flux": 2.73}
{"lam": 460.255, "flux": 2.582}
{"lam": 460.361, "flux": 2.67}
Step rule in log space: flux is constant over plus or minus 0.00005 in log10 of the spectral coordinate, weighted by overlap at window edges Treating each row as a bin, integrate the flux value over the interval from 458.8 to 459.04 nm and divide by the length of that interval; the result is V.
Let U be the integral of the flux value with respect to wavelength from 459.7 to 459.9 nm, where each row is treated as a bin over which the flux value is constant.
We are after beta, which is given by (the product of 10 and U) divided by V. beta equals 1.7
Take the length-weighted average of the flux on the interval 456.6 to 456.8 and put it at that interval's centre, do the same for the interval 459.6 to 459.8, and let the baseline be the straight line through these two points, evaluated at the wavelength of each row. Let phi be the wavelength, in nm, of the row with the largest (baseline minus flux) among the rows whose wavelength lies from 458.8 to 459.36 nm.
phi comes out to 459.303 nm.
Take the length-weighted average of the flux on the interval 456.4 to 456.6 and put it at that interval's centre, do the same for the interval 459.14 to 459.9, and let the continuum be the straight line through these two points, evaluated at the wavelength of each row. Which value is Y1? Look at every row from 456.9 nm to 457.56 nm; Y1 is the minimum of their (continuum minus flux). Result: -0.55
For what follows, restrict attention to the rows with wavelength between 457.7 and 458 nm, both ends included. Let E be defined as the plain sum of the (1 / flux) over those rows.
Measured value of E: 1.08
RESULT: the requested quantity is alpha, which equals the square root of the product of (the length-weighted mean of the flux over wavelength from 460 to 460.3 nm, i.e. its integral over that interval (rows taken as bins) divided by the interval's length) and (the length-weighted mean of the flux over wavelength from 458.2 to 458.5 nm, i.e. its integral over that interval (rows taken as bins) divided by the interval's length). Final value 2.62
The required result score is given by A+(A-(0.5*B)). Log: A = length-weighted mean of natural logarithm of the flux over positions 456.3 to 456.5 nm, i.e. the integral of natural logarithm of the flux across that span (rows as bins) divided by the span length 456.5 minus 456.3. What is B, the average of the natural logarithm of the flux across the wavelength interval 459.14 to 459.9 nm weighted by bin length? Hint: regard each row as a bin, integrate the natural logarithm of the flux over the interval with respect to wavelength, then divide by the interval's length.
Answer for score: 1.4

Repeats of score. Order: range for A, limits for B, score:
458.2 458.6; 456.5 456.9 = 1.3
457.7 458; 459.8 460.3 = 1.5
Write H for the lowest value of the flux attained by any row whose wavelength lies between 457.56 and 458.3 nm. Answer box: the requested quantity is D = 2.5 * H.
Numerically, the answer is 5.7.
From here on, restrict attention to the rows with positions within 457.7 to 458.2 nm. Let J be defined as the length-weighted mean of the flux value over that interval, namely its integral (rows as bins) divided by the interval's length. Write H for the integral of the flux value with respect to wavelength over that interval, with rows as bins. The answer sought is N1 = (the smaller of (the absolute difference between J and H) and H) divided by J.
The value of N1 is 0.50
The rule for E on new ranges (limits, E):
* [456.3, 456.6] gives 1.19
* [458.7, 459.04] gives 1.04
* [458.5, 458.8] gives 1.24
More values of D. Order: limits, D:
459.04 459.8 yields 6.1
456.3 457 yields 6.2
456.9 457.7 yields 5.8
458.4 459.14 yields 5.4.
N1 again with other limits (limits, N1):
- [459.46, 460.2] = 0.26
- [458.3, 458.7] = 0.40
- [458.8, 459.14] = 0.34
